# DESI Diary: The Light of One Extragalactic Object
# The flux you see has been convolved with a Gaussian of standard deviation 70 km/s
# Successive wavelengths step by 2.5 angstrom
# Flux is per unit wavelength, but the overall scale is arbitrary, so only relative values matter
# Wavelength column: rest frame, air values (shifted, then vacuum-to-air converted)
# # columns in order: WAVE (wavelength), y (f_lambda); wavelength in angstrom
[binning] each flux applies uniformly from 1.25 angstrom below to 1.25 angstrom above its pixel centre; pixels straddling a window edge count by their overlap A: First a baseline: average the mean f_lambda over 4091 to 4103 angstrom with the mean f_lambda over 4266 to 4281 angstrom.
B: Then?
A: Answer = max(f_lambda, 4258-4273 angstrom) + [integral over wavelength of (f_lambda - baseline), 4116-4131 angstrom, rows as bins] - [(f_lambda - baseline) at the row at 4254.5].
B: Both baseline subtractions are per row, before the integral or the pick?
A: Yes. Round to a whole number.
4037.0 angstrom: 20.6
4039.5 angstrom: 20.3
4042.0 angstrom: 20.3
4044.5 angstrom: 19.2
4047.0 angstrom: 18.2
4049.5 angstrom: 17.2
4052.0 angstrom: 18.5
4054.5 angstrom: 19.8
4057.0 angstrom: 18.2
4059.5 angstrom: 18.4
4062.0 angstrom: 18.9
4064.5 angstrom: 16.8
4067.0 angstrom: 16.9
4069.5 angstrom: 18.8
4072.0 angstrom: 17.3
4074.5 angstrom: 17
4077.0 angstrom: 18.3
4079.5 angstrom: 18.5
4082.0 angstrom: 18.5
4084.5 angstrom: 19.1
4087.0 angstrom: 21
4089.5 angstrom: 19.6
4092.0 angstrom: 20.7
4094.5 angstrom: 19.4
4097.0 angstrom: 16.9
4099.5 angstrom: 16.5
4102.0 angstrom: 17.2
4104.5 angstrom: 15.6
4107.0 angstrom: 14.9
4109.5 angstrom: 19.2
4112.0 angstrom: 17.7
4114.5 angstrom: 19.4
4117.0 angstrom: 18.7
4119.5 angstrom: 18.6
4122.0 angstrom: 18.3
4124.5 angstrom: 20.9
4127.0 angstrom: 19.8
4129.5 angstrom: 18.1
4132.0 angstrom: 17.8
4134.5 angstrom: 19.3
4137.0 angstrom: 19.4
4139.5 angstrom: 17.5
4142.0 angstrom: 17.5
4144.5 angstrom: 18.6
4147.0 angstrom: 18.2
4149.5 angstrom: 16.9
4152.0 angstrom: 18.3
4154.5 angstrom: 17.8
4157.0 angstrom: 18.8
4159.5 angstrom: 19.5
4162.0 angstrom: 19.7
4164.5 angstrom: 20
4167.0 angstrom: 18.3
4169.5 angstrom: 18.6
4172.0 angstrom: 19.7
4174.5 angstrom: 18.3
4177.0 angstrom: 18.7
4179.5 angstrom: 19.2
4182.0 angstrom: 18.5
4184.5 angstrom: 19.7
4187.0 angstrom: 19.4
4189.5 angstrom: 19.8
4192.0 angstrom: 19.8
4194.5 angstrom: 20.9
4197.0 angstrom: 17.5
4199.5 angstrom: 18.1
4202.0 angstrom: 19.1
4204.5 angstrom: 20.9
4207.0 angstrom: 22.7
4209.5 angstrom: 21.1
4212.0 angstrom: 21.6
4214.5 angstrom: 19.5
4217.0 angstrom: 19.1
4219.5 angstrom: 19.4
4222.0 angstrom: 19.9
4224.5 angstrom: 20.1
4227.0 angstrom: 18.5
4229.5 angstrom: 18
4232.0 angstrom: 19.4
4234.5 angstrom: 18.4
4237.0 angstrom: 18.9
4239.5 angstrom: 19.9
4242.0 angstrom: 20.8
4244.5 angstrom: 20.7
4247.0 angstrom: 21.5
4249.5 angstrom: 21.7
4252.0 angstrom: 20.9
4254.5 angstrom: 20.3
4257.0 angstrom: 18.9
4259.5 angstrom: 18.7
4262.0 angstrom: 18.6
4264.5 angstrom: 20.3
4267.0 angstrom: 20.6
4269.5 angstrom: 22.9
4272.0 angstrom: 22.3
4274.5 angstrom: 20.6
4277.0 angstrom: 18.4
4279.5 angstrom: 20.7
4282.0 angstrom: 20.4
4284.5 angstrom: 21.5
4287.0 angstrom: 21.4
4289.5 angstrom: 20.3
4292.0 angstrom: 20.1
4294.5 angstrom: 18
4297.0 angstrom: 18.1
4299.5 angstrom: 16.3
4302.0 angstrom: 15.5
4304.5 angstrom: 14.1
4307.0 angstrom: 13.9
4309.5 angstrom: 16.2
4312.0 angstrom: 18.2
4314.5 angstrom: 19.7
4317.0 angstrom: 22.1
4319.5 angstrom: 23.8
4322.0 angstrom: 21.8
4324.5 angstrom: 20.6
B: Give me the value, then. 15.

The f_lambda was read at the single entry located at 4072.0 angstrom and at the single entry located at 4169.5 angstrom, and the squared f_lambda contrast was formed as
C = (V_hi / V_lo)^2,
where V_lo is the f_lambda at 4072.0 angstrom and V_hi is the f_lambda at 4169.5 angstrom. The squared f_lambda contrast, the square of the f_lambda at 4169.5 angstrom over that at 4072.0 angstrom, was 1.2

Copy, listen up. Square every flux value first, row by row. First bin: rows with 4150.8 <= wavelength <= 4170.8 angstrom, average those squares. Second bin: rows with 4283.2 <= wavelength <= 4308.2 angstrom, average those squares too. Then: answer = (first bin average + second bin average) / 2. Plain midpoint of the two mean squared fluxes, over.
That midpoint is 343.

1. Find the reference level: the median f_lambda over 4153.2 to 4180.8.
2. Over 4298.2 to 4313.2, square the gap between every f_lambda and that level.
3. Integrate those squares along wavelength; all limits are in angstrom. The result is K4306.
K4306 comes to 176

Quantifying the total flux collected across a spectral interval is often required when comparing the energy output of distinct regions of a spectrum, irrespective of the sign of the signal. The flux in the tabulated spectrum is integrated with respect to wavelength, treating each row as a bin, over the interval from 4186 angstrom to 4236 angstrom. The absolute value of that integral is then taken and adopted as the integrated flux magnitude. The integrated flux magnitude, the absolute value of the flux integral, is 983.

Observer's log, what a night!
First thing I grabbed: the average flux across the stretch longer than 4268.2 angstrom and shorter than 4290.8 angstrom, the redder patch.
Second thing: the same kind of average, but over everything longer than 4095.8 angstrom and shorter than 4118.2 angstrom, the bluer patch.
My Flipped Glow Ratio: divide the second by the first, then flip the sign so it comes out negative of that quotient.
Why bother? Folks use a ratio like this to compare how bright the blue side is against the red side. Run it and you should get -0.83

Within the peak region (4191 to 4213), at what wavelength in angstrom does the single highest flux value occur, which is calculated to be 4207.0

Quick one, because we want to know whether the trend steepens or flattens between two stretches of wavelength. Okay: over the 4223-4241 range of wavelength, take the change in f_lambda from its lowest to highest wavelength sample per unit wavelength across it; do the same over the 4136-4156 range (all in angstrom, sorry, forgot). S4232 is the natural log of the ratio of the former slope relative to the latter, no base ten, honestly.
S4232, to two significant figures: -1.9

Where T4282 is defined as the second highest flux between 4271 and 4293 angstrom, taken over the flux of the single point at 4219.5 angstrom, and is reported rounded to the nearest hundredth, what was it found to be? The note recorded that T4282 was 1.11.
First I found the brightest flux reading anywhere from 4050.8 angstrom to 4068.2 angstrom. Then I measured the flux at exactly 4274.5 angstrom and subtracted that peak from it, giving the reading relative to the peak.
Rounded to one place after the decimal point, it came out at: 0.8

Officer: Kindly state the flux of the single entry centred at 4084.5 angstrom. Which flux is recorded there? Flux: 19.1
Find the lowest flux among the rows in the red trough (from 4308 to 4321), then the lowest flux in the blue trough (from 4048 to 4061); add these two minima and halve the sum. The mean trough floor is 16.7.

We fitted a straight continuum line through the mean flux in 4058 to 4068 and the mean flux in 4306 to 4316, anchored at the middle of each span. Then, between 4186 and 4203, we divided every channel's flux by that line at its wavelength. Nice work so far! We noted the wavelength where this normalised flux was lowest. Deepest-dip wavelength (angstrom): 4197.0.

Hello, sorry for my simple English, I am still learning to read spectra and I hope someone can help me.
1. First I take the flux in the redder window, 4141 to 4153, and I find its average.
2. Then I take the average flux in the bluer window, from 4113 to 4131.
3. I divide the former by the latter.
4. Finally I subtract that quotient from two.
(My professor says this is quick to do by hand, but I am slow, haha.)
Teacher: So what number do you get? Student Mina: 1.06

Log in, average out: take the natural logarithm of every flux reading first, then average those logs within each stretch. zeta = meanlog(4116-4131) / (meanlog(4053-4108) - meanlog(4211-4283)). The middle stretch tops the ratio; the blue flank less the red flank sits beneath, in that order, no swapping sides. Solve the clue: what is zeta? -29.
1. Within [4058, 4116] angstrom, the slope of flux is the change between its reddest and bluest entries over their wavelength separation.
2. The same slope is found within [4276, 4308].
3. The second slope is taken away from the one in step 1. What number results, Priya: 0.17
